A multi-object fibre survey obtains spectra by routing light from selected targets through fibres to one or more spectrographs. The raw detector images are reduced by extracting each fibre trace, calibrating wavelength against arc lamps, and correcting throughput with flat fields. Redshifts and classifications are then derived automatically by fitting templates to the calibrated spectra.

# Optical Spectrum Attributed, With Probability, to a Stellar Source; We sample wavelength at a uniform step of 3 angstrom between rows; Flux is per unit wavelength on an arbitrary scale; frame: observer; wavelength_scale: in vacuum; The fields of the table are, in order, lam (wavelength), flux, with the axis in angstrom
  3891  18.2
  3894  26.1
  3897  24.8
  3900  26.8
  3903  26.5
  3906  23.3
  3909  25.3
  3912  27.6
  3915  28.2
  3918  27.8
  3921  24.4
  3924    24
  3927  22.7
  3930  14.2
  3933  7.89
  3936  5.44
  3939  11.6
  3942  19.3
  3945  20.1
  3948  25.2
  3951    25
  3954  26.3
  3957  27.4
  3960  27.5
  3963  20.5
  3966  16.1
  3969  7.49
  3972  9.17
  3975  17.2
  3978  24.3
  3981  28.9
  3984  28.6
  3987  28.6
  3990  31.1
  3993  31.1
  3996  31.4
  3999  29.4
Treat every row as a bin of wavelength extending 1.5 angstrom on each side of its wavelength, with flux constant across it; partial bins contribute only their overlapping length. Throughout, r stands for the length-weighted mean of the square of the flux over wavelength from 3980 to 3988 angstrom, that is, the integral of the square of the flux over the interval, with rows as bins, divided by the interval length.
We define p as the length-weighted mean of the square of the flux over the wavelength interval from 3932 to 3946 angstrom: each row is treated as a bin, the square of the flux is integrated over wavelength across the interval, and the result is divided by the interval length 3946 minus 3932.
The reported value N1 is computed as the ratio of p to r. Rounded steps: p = 198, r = 823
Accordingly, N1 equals 0.2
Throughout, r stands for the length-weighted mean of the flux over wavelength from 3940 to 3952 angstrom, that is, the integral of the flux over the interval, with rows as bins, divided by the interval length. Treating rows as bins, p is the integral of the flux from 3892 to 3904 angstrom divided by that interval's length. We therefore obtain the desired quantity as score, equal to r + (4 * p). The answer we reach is 125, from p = 26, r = 21.8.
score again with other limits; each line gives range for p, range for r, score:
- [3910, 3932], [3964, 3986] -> 114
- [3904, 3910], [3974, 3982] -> 121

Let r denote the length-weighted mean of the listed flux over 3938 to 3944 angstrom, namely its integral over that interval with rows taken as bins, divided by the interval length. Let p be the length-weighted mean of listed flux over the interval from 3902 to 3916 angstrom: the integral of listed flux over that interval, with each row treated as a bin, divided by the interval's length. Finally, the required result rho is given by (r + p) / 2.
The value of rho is 21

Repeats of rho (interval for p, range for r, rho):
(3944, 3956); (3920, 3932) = 23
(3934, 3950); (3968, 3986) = 18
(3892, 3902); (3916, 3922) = 26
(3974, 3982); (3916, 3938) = 21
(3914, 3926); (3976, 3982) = 26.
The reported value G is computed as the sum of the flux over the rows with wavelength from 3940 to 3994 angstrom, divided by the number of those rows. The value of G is 23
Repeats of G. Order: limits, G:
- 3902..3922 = 26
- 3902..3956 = 21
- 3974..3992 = 26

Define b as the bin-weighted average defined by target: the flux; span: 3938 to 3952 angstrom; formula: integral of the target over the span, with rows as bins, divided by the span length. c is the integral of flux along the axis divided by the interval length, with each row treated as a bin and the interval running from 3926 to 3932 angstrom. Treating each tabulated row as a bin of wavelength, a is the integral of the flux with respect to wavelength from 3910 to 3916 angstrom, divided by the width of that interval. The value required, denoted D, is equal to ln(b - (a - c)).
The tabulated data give 2.30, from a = 28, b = 20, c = 17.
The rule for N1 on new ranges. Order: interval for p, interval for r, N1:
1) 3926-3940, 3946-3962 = 0.3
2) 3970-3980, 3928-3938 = 2.8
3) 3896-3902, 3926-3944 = 3.1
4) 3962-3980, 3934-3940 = 3.9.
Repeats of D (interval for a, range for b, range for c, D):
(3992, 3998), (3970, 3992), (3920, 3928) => 2.80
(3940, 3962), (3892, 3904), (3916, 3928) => 3.28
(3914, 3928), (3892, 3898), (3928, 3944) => 2.47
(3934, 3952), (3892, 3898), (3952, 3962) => 3.53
